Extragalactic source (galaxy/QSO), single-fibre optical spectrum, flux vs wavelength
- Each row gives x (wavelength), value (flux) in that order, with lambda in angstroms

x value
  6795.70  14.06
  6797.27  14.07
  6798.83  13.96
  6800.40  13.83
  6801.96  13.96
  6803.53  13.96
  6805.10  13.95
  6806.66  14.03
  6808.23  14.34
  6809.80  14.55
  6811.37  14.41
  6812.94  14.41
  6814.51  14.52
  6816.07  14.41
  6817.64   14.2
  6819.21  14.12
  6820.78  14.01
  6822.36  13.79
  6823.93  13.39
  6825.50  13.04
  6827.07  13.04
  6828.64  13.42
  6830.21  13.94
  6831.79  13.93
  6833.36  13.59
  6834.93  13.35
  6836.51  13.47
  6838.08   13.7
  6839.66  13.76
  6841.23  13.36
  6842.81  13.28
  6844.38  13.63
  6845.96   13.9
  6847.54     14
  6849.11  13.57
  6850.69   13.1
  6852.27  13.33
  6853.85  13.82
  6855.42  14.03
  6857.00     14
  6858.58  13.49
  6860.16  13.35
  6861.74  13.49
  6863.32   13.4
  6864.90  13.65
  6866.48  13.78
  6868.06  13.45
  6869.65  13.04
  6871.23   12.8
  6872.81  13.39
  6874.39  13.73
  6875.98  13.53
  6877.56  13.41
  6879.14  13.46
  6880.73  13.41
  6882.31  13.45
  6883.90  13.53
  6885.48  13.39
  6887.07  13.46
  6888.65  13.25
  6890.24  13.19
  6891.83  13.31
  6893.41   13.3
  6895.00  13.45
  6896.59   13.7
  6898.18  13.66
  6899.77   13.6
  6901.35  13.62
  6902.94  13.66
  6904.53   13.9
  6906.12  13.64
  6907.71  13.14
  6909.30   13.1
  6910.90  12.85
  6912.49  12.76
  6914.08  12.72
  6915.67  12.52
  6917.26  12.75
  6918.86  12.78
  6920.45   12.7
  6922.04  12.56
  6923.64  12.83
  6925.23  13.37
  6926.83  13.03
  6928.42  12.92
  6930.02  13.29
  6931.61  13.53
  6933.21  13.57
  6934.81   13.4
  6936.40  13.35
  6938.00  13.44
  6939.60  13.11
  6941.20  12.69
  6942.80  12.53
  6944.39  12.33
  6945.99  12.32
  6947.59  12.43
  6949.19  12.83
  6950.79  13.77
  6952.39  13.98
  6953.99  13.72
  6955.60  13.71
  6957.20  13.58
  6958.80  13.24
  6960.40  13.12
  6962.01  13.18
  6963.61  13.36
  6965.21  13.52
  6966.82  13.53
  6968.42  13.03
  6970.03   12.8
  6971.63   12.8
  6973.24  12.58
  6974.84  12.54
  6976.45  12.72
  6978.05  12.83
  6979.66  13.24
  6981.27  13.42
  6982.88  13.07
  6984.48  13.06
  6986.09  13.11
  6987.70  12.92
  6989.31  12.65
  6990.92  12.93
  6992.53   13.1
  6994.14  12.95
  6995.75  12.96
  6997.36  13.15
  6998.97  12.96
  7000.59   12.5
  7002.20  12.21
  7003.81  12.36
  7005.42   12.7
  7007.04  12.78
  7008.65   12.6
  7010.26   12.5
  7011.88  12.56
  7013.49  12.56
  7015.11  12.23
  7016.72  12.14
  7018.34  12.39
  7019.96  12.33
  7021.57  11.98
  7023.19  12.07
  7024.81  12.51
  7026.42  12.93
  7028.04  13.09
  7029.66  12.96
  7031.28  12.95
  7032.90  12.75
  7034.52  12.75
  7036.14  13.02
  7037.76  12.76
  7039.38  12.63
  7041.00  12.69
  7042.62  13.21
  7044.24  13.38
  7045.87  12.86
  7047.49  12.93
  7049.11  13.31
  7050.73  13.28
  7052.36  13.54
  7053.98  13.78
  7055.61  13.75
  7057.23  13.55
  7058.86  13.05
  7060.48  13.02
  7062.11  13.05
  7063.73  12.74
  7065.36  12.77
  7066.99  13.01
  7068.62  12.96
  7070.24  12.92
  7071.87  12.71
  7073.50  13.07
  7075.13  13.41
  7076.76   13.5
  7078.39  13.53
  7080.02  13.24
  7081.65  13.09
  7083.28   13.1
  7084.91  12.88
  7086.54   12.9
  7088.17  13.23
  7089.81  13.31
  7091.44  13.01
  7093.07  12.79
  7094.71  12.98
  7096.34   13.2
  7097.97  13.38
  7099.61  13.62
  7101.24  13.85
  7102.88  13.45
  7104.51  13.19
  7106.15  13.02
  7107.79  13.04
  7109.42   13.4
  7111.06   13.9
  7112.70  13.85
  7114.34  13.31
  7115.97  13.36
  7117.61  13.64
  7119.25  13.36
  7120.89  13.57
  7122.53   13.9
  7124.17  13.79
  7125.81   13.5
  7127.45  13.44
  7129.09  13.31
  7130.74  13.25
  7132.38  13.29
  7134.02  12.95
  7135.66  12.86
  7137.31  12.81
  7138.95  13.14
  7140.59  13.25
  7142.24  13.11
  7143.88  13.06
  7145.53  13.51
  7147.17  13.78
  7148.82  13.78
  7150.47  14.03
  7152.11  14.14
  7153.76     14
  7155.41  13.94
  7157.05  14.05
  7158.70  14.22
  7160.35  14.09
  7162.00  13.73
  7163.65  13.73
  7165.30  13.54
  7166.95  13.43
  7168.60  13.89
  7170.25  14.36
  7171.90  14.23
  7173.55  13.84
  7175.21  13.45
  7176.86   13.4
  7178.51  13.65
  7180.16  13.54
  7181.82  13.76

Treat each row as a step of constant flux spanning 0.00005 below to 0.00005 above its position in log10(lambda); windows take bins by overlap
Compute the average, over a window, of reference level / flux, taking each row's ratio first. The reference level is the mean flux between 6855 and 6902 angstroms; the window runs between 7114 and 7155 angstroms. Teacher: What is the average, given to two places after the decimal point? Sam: 1.00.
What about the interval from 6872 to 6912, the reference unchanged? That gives 1.00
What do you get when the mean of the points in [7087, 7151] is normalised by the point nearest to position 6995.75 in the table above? 1.03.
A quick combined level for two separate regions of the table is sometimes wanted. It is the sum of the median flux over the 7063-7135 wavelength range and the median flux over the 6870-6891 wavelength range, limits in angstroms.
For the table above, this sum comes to 26.68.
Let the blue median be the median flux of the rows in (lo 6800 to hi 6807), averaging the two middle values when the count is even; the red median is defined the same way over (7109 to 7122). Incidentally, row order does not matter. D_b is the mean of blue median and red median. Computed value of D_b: 13.7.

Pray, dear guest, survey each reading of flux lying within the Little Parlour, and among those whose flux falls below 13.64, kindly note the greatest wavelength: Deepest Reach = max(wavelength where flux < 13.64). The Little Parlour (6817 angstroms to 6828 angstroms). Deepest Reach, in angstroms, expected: 6827.07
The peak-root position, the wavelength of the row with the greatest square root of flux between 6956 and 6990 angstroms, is 6957.20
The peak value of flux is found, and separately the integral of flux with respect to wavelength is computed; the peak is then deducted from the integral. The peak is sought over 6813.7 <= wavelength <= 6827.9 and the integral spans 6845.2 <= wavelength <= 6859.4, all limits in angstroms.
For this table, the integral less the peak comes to 180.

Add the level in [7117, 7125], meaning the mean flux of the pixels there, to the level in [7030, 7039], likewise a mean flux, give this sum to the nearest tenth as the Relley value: 26.5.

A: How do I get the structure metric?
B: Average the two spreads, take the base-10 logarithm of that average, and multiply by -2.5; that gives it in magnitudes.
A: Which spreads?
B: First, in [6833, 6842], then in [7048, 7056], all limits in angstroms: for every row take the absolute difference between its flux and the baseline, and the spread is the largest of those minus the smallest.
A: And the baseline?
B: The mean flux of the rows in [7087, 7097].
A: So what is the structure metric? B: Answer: 0.85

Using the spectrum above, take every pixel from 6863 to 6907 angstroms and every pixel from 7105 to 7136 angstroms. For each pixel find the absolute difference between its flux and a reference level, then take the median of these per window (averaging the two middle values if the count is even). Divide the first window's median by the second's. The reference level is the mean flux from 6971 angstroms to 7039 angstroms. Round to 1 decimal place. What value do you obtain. 1.2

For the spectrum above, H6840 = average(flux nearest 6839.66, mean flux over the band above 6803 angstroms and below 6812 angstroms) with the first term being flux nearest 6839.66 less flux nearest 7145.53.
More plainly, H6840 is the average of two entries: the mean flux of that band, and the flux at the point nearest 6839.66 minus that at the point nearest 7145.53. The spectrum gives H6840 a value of 7.23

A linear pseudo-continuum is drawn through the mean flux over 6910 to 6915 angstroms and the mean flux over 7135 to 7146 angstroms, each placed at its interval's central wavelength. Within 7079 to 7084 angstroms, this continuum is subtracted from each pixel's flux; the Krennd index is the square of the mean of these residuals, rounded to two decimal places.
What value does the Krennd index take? 0.02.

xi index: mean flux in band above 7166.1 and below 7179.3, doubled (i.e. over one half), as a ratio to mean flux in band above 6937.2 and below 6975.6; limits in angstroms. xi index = 2.11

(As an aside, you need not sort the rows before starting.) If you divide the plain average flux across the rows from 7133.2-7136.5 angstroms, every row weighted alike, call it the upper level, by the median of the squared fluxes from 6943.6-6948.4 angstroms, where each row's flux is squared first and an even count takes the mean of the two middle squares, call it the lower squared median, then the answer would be 0.085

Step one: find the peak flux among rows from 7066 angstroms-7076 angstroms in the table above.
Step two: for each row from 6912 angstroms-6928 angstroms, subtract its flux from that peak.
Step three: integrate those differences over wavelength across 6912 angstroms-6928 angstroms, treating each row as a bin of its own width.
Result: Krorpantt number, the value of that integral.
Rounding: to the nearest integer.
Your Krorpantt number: 10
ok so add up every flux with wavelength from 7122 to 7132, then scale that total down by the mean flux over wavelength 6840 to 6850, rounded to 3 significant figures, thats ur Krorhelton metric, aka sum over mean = 5.96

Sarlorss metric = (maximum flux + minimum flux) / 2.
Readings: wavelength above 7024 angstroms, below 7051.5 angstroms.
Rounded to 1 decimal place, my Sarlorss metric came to 12.9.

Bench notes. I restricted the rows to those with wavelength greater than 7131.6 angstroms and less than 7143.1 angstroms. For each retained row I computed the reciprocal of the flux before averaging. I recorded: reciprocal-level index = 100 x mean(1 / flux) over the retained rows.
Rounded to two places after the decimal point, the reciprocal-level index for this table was 7.66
